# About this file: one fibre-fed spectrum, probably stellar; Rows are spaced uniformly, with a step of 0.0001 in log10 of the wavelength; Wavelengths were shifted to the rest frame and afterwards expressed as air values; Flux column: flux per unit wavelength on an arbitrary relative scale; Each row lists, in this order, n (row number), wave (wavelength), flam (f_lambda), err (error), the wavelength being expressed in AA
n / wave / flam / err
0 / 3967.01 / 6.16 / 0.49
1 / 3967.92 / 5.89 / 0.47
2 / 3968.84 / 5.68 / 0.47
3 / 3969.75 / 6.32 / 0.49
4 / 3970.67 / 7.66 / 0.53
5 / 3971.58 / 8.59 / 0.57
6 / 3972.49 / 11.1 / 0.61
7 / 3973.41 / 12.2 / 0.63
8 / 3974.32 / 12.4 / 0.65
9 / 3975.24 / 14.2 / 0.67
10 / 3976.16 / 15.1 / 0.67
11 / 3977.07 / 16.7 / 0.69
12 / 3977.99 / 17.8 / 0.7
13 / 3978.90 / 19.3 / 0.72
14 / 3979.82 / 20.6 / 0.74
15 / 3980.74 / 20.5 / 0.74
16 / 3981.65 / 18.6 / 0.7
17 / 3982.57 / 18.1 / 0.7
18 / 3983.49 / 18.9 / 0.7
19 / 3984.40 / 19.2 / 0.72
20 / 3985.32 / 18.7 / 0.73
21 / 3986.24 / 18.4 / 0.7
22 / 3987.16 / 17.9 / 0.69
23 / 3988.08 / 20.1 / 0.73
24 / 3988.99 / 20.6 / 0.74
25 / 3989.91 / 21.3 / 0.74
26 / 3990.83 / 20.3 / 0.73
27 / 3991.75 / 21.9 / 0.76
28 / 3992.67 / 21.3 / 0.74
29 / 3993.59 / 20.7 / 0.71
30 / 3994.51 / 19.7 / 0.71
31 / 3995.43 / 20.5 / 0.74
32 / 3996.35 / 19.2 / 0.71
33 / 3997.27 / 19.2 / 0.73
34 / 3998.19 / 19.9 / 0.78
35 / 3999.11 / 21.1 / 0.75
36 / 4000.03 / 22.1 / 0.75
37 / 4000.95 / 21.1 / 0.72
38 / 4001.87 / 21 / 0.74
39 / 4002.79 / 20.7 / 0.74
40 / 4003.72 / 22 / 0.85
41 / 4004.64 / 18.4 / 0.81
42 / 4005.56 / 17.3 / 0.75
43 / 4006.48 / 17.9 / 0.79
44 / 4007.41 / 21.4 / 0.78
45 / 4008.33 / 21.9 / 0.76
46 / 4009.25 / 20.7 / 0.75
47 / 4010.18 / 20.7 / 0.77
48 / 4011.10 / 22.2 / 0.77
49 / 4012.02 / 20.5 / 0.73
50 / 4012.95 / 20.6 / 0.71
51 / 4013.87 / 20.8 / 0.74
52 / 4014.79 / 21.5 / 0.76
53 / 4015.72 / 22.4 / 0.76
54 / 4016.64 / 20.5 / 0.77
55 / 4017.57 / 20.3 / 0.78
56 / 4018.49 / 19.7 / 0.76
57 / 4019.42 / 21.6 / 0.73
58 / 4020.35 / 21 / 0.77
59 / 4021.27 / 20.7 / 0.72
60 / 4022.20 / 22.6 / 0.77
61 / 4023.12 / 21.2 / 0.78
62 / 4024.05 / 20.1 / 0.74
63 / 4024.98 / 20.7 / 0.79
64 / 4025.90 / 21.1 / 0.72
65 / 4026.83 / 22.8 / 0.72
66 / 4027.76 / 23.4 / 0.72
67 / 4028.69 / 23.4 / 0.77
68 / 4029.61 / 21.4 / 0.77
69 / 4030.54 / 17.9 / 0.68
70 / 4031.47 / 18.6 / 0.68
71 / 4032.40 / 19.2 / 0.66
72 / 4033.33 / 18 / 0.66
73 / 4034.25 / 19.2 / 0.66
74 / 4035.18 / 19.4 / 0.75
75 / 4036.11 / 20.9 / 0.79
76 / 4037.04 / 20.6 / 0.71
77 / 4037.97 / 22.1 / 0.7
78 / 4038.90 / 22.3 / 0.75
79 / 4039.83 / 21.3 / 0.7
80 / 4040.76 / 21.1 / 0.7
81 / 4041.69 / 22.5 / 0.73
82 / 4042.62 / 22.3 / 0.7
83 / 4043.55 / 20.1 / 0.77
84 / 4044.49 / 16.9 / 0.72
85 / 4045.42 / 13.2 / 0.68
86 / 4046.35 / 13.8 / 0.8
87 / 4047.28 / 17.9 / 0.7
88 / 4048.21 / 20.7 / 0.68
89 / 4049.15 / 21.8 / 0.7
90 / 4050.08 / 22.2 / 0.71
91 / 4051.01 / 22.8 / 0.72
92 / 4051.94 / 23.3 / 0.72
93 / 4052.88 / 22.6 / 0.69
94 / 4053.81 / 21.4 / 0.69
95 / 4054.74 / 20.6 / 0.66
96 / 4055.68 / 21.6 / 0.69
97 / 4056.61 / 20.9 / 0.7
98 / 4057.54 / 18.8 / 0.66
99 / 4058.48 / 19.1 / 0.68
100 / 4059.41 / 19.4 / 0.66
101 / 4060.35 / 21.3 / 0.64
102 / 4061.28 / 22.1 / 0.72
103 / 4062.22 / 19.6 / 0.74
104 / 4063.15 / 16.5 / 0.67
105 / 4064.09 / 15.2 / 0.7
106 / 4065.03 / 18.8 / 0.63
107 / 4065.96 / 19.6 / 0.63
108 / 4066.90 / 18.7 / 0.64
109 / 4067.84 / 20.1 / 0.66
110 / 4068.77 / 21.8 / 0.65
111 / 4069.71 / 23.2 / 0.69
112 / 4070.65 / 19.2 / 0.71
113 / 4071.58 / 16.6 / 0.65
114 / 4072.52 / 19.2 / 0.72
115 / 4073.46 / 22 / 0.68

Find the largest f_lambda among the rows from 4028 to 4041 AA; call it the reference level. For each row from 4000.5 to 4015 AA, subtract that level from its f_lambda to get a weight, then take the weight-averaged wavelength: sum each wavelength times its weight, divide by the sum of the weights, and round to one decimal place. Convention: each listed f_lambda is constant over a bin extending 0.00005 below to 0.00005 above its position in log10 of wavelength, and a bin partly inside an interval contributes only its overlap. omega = 4007.5 AA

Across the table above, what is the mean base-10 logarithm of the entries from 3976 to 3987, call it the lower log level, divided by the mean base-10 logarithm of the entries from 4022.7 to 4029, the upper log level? 0.95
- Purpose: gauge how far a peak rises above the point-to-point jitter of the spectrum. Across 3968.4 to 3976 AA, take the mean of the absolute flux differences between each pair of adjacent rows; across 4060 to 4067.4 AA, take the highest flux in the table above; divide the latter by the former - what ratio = 18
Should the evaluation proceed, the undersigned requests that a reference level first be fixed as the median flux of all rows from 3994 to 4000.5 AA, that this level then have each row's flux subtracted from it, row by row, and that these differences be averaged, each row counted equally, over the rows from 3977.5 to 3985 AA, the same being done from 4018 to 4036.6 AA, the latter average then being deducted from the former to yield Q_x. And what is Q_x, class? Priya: 1.5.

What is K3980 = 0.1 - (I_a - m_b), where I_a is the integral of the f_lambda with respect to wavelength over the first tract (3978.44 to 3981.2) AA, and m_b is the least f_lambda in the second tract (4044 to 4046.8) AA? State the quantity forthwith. -42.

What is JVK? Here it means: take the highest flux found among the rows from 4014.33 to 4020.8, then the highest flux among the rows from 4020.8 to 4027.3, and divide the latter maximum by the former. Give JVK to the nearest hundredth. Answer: 1.02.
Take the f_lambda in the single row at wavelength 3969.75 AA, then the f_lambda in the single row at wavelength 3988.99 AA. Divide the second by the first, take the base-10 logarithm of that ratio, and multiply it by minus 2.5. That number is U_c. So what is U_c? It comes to -1.28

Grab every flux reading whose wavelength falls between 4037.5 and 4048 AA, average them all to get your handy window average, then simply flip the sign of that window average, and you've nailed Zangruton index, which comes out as -19.4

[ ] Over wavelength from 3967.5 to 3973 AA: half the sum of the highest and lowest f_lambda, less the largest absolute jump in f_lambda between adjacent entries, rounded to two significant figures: 5.9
